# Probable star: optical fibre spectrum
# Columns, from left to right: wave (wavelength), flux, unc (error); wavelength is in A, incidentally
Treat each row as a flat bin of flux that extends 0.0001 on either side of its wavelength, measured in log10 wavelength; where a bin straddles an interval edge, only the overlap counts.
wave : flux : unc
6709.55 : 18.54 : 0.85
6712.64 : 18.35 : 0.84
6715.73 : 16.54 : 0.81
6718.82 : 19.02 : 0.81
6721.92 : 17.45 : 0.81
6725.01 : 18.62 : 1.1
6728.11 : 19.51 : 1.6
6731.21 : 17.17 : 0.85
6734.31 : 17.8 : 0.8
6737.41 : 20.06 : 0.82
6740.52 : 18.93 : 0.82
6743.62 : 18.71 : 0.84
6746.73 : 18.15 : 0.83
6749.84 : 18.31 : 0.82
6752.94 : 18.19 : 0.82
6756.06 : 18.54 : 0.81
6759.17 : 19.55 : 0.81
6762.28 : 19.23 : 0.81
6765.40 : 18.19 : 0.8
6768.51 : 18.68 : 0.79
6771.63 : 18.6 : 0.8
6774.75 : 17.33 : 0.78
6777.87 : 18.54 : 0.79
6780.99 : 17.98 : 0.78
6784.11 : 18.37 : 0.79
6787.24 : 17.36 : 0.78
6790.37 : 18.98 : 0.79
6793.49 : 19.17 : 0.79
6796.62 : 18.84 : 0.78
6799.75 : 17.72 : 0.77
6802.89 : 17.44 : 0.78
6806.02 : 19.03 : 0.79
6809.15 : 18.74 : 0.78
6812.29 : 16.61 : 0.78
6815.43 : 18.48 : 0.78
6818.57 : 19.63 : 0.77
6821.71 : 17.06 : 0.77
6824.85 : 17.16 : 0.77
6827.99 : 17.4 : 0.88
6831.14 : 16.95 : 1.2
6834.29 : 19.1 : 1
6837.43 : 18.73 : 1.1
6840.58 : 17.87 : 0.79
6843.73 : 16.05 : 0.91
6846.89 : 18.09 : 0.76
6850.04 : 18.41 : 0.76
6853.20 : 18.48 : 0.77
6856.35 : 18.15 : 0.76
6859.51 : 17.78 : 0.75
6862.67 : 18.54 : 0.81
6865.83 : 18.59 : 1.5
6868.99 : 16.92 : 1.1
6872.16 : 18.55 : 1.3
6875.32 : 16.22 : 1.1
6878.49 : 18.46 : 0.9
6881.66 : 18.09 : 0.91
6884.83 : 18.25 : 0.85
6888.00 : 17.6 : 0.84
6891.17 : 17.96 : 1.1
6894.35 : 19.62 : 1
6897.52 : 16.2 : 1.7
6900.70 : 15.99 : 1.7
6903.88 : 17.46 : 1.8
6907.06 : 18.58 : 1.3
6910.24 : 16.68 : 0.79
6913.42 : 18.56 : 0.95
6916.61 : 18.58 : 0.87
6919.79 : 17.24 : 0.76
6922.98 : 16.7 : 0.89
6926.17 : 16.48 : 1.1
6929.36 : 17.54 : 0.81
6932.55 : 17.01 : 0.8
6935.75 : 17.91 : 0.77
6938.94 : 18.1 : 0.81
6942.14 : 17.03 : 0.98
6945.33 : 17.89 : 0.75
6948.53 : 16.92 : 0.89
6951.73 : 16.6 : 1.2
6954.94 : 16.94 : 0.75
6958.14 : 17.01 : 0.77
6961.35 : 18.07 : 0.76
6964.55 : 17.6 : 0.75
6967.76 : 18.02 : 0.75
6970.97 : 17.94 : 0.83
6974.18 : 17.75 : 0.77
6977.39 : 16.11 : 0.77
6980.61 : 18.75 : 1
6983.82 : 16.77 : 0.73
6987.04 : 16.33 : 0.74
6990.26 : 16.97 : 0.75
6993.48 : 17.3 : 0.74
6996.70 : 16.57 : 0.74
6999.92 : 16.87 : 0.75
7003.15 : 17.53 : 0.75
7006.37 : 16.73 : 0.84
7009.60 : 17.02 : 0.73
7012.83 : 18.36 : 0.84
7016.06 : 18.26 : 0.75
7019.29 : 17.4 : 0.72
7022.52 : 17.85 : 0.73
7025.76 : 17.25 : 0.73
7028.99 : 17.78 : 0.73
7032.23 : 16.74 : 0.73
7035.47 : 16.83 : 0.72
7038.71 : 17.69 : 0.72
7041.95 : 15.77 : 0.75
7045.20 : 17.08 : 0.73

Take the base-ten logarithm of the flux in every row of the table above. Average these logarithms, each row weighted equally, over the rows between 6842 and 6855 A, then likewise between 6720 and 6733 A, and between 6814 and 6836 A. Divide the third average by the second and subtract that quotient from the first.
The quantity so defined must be 0.253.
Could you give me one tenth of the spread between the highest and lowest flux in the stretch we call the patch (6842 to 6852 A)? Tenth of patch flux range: 0.236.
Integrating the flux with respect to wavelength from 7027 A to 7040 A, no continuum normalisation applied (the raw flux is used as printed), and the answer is 224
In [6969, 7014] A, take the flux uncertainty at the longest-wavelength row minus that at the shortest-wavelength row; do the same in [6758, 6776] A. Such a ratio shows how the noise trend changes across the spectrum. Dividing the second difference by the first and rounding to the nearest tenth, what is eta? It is -3.0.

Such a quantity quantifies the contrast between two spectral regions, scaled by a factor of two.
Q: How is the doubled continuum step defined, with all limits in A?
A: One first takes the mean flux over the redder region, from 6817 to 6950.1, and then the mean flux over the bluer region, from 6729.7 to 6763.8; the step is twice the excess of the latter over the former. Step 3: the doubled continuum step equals 1.8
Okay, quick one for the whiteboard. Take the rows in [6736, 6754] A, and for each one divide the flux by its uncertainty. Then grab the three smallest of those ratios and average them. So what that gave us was 22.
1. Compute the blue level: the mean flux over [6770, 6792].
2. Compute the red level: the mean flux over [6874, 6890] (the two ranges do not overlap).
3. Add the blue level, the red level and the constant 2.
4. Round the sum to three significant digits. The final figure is 37.9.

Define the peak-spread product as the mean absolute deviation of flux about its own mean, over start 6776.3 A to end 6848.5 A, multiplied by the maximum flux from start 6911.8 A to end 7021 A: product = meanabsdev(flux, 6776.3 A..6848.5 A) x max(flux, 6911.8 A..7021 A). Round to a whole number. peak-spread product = 15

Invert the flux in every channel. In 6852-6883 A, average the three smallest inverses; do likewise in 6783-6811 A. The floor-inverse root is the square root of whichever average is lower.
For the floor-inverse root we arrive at 0.229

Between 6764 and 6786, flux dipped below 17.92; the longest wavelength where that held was 6774.75 A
